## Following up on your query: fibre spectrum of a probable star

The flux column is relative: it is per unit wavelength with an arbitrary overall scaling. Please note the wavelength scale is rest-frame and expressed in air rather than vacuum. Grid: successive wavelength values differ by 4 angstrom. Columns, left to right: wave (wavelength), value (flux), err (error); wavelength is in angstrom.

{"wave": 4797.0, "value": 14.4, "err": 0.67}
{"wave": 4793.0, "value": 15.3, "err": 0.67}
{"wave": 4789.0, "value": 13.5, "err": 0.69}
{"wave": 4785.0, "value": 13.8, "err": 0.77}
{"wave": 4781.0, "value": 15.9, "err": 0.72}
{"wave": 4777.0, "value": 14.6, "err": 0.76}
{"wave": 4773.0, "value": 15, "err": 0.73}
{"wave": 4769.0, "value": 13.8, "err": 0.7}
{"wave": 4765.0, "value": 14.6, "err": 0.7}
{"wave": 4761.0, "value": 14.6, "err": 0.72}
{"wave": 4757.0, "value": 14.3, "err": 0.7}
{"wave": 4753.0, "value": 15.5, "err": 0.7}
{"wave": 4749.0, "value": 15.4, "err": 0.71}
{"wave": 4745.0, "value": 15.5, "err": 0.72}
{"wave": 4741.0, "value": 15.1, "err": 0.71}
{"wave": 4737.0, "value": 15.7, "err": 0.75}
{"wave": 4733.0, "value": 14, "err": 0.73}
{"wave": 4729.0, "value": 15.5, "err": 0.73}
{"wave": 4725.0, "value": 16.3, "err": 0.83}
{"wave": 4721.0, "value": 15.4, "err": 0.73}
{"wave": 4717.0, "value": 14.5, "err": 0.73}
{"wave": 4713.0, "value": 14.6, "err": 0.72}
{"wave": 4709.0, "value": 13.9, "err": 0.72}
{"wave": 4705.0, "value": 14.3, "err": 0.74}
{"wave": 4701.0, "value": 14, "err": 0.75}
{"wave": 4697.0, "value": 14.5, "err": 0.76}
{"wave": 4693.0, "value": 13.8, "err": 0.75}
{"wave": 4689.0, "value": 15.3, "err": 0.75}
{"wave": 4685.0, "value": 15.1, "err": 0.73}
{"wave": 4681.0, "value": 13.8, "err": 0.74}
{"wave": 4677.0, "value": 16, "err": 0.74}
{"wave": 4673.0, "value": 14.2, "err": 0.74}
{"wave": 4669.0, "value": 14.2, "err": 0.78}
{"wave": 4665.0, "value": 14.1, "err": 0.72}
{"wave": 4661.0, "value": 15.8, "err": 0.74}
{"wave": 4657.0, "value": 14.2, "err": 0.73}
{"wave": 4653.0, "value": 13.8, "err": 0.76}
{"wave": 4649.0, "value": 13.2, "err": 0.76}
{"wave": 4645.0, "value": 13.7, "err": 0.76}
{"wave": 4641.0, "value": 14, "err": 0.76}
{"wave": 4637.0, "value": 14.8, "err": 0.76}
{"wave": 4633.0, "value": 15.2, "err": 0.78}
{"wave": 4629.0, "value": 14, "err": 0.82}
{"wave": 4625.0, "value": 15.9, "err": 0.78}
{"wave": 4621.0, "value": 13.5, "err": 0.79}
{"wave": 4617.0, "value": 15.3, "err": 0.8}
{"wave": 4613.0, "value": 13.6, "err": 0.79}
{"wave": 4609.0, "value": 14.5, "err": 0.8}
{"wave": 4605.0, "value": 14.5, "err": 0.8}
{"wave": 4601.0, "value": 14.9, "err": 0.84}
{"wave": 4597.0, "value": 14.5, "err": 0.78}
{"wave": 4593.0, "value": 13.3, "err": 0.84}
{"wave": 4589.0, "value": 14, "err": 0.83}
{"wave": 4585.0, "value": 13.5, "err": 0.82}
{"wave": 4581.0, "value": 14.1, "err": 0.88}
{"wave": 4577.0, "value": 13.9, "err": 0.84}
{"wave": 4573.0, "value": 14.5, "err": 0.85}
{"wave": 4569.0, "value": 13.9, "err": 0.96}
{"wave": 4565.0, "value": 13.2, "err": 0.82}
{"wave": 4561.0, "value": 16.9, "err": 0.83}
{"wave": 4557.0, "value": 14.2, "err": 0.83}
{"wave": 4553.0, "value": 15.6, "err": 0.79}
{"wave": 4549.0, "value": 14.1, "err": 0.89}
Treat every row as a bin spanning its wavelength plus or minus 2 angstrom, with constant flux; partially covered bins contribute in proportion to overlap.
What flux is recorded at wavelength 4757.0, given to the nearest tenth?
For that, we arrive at 14.3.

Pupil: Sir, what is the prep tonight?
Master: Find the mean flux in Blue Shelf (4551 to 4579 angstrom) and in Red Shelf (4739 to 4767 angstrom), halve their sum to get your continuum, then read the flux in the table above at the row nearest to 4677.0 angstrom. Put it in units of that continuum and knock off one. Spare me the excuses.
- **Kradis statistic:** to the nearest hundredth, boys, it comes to 0.08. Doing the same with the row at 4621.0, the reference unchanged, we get -0.09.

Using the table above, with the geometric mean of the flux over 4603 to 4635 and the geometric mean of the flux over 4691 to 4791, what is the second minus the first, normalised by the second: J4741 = 0.011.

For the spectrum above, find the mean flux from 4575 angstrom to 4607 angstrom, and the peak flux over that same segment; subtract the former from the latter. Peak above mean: 0.8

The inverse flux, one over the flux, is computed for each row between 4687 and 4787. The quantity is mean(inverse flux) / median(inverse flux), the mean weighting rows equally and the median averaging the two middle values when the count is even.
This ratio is 0.99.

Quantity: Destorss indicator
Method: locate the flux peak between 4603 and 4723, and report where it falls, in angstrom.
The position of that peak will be 4677.0 angstrom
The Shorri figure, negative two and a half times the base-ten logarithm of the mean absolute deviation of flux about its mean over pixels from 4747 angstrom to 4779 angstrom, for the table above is 0.91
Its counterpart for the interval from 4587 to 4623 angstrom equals 0.62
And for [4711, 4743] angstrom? 0.58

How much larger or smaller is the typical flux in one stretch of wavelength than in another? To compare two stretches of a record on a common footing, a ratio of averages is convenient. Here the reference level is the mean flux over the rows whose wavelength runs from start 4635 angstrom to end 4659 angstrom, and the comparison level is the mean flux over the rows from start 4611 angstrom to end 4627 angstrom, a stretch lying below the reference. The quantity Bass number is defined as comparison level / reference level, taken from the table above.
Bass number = 1.04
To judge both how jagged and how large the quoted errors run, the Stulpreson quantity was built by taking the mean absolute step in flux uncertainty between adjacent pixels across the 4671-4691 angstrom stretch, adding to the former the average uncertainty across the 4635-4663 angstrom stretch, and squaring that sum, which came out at 0.578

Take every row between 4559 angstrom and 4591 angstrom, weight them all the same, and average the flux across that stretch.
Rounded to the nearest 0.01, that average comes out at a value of 14.25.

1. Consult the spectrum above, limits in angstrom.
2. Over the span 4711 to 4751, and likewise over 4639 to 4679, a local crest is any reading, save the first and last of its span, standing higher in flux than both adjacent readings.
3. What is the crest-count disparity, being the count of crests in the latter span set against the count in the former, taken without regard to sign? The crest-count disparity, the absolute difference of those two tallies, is 2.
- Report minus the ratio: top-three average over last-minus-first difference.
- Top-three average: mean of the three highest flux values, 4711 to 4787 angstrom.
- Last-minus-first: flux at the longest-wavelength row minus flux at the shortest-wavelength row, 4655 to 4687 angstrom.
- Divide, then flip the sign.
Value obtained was -18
